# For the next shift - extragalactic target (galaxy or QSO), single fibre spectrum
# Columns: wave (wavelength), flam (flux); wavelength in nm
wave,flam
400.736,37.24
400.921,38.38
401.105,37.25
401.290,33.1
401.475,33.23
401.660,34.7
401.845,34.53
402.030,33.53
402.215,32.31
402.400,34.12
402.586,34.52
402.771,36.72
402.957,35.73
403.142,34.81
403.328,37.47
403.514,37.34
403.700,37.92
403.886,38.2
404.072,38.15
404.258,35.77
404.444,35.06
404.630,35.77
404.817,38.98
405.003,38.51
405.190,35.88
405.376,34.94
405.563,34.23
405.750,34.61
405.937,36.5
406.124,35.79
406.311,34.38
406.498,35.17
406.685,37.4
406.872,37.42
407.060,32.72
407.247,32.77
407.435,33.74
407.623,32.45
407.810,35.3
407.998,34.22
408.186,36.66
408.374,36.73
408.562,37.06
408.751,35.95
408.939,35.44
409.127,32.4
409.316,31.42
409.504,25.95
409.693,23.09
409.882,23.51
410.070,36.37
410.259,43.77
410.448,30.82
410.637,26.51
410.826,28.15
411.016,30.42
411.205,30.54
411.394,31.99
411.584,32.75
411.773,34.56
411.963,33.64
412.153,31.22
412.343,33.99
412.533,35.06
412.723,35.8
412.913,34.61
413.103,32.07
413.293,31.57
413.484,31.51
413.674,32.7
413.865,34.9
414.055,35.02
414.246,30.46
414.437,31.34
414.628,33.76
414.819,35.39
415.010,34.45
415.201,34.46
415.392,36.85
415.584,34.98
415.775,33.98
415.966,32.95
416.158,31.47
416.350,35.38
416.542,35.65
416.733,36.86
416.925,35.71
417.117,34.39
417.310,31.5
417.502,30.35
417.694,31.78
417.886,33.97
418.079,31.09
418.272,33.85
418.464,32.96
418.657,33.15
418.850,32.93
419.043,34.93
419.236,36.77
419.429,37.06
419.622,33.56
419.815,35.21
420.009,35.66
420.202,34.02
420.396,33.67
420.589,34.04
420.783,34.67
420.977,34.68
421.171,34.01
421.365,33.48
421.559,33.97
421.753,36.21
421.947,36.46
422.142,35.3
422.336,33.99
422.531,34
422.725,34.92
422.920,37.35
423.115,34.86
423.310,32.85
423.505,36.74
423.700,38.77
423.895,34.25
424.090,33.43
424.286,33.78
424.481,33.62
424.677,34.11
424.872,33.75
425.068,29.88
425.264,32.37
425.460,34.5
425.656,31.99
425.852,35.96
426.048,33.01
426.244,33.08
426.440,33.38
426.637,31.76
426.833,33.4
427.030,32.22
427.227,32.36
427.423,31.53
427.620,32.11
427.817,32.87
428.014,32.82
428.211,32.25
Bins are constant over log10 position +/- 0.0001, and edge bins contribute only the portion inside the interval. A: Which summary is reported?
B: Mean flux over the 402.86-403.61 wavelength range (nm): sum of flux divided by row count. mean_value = 36.3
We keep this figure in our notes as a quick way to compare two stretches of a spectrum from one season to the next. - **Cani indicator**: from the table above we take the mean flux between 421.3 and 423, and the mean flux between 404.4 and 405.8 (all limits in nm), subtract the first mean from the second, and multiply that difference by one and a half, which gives 1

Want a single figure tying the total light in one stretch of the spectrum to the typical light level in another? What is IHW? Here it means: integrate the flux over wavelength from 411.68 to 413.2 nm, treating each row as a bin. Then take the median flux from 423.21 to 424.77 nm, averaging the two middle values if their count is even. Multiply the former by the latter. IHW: 1747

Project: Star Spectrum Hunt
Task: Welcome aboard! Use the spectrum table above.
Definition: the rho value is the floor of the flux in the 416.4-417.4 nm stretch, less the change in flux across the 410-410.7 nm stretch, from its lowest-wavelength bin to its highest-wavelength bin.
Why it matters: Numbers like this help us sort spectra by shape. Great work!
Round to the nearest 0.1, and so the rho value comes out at 41.4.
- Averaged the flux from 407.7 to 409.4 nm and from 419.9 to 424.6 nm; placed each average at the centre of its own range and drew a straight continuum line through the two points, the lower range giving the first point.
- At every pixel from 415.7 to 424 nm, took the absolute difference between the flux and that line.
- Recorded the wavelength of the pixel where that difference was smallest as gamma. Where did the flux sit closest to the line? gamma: 419.043 nm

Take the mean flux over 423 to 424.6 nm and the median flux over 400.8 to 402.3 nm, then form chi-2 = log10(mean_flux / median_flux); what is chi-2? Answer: 0.010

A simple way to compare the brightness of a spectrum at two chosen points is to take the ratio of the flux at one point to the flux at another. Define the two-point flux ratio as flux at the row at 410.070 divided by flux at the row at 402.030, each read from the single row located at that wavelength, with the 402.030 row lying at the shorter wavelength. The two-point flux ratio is 1.08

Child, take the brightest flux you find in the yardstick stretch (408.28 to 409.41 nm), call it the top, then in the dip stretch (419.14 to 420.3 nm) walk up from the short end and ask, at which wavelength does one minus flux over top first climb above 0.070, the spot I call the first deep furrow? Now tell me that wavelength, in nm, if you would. 419.622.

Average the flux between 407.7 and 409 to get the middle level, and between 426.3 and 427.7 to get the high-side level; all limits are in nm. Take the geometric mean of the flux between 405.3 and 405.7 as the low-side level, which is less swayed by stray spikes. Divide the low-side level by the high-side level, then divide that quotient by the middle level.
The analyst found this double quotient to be 0.0297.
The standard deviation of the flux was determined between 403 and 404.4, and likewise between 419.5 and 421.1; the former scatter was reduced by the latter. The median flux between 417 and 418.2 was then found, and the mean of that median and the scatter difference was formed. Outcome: 16.1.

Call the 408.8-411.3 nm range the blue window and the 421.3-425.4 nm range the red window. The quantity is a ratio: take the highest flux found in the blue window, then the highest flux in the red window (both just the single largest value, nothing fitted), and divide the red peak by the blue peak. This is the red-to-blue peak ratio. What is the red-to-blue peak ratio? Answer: 0.89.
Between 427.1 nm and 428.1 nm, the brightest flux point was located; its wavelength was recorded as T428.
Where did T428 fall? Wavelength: 427.817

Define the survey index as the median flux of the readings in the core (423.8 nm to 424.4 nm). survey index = 33.8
